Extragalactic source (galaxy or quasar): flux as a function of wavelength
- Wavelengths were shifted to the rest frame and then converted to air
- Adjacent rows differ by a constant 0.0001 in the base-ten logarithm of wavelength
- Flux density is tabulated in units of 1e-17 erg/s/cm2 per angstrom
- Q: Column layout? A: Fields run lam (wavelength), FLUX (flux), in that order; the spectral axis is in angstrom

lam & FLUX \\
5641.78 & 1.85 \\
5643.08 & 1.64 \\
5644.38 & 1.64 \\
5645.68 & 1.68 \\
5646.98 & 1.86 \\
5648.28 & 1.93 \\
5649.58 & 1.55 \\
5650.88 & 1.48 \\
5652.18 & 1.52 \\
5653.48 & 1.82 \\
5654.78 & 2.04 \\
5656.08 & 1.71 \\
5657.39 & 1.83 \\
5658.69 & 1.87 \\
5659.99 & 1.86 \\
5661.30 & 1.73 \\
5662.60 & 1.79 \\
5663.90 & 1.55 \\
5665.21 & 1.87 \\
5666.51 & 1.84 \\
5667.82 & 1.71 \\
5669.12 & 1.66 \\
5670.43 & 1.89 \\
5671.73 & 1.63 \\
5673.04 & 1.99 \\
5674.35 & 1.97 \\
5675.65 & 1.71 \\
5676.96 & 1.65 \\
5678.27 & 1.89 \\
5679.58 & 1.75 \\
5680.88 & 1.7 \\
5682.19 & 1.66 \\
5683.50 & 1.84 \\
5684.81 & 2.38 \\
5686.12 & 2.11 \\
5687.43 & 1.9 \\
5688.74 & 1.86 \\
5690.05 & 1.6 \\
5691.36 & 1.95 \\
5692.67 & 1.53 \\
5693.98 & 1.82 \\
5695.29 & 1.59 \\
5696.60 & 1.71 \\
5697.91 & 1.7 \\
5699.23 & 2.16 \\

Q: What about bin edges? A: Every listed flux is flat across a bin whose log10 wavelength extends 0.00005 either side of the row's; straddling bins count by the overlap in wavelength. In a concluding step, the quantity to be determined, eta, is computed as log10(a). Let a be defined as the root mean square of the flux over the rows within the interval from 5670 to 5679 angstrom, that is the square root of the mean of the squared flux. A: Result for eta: 0.261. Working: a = 1.82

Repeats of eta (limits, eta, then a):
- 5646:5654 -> 0.231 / 1.70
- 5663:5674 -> 0.249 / 1.77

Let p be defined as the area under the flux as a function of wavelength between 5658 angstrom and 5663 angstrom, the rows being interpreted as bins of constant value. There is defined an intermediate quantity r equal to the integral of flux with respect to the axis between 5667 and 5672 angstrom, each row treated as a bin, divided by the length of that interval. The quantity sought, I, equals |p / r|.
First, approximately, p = 9.1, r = 1.73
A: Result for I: 5.23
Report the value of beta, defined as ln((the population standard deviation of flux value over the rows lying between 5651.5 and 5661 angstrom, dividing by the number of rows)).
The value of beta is -1.91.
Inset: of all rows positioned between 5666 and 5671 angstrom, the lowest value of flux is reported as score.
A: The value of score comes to 1.66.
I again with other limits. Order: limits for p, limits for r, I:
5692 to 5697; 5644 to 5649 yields 4.66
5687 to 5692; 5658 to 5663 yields 5.02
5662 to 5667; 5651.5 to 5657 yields 4.96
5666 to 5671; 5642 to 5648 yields 5.12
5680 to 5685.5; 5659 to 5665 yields 5.94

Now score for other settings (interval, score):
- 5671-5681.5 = 1.63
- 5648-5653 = 1.48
